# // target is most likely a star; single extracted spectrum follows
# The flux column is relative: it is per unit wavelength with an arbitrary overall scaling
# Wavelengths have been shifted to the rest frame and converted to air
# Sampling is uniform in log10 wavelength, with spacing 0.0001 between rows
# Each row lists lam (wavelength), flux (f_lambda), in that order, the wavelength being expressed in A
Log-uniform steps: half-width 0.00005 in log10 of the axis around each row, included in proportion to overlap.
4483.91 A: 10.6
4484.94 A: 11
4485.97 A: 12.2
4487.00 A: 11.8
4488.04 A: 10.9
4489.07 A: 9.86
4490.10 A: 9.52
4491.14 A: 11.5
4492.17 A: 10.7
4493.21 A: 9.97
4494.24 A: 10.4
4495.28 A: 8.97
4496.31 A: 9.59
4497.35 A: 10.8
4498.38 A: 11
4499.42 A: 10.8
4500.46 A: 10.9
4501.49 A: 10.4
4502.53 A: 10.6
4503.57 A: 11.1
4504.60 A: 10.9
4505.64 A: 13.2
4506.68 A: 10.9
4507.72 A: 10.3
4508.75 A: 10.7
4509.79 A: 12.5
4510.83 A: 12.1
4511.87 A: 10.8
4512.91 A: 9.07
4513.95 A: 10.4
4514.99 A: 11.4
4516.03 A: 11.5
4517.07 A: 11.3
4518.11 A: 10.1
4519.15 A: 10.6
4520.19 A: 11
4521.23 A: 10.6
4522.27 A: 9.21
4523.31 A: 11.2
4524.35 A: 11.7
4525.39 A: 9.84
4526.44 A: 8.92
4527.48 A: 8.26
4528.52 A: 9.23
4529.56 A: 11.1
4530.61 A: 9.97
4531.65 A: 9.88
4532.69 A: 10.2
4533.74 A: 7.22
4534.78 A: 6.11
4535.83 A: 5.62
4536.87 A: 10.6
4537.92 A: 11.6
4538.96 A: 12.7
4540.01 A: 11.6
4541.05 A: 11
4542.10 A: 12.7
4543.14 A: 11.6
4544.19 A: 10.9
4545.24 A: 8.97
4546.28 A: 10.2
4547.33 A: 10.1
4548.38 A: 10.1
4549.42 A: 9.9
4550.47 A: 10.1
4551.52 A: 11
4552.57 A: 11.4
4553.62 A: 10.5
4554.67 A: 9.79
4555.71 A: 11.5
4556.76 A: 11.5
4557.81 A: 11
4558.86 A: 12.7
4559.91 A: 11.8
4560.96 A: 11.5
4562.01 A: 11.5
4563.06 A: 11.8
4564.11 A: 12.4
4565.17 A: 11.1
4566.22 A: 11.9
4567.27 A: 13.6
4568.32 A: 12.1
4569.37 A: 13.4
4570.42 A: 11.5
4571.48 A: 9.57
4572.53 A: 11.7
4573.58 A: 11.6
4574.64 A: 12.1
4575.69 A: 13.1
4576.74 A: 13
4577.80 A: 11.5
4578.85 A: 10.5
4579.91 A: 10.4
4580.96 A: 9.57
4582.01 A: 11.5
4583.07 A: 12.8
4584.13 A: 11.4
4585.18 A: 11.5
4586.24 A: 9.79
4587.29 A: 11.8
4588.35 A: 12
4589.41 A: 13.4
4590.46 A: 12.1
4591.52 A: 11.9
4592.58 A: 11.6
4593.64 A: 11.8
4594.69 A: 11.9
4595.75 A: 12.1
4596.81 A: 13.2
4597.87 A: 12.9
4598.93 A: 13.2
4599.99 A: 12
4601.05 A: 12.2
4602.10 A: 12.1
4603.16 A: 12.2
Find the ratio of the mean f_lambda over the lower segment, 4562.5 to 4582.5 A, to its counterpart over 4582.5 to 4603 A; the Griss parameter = 0.968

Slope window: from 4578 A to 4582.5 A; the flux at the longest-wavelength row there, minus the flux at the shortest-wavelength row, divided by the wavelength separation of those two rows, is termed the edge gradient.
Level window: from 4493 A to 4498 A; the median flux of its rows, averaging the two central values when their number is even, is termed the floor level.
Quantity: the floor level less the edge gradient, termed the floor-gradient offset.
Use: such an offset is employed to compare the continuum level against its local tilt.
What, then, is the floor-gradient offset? 9.7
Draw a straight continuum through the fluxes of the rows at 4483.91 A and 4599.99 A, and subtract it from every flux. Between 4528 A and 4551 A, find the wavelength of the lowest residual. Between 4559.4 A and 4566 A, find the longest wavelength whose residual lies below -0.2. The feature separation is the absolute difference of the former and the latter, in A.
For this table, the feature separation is 29.3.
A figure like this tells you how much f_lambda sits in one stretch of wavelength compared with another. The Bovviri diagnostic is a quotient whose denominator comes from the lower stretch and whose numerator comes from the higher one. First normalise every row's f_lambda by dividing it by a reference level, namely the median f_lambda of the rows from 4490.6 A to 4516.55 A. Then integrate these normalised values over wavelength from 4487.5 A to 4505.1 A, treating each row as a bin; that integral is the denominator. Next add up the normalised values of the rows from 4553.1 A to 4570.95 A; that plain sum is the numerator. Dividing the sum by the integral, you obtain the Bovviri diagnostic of 1.08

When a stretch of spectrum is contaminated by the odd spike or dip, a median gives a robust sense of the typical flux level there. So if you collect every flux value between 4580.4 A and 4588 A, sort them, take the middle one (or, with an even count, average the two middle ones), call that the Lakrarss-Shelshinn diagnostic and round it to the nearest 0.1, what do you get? 11.5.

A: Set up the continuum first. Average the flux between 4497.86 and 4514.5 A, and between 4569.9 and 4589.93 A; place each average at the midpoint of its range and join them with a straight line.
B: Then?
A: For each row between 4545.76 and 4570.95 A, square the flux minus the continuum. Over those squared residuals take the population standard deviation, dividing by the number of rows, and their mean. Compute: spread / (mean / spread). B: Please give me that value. 1.6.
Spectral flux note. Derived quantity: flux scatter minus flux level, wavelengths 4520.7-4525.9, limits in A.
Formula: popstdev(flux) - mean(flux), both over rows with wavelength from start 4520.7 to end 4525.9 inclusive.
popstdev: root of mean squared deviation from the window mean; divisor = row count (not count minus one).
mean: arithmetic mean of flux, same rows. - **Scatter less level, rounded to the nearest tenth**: -9.6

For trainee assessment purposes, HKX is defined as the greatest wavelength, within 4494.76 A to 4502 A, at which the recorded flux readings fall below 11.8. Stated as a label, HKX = 4501.49 A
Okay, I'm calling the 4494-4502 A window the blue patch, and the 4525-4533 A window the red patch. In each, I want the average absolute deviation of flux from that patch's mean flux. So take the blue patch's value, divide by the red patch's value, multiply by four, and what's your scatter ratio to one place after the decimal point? 3.3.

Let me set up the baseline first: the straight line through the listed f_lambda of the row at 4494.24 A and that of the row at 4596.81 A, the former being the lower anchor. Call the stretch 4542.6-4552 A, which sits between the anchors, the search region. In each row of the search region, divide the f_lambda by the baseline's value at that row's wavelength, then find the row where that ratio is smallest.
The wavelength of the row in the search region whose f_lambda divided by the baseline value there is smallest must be 4545.24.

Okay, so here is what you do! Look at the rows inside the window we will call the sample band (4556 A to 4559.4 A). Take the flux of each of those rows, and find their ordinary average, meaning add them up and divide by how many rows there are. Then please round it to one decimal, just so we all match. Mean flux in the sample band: 11.7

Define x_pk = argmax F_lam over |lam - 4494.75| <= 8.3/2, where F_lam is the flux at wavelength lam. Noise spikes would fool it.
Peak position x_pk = 4491.14 A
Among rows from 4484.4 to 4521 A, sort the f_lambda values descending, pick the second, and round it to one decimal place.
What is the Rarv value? 12.5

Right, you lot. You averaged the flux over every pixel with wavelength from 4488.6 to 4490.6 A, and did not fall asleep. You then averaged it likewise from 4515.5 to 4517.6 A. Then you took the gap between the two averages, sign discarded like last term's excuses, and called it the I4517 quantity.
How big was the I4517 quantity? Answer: 1.7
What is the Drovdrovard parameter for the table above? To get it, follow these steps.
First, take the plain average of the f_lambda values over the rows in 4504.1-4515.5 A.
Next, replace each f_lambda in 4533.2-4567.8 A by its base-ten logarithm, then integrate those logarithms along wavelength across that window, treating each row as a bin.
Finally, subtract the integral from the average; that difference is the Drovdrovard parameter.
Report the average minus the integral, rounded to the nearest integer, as -24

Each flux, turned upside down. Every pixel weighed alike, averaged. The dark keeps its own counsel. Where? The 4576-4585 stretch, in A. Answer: 0.089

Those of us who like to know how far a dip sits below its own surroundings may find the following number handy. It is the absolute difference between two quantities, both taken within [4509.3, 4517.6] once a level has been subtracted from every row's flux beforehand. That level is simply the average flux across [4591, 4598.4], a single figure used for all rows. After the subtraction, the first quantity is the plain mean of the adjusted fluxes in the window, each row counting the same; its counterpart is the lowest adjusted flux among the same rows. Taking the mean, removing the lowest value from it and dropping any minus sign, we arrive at 2.1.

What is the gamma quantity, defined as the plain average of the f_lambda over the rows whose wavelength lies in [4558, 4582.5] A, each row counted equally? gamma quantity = 11.7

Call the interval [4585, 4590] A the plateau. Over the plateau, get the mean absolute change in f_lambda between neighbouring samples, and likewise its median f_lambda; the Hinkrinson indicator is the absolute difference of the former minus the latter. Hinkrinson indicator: 10.5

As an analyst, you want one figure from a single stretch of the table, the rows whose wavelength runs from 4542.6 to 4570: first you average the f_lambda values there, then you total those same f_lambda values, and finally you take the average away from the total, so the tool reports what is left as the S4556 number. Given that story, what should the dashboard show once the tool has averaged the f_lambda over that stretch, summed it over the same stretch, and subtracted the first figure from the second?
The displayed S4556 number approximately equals 281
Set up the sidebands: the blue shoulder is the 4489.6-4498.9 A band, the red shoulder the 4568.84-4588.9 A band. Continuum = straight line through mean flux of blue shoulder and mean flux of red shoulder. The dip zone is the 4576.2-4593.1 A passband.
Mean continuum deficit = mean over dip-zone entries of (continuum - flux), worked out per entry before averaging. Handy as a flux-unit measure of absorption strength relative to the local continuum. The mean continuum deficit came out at 0.05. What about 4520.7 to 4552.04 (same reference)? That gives 0.82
